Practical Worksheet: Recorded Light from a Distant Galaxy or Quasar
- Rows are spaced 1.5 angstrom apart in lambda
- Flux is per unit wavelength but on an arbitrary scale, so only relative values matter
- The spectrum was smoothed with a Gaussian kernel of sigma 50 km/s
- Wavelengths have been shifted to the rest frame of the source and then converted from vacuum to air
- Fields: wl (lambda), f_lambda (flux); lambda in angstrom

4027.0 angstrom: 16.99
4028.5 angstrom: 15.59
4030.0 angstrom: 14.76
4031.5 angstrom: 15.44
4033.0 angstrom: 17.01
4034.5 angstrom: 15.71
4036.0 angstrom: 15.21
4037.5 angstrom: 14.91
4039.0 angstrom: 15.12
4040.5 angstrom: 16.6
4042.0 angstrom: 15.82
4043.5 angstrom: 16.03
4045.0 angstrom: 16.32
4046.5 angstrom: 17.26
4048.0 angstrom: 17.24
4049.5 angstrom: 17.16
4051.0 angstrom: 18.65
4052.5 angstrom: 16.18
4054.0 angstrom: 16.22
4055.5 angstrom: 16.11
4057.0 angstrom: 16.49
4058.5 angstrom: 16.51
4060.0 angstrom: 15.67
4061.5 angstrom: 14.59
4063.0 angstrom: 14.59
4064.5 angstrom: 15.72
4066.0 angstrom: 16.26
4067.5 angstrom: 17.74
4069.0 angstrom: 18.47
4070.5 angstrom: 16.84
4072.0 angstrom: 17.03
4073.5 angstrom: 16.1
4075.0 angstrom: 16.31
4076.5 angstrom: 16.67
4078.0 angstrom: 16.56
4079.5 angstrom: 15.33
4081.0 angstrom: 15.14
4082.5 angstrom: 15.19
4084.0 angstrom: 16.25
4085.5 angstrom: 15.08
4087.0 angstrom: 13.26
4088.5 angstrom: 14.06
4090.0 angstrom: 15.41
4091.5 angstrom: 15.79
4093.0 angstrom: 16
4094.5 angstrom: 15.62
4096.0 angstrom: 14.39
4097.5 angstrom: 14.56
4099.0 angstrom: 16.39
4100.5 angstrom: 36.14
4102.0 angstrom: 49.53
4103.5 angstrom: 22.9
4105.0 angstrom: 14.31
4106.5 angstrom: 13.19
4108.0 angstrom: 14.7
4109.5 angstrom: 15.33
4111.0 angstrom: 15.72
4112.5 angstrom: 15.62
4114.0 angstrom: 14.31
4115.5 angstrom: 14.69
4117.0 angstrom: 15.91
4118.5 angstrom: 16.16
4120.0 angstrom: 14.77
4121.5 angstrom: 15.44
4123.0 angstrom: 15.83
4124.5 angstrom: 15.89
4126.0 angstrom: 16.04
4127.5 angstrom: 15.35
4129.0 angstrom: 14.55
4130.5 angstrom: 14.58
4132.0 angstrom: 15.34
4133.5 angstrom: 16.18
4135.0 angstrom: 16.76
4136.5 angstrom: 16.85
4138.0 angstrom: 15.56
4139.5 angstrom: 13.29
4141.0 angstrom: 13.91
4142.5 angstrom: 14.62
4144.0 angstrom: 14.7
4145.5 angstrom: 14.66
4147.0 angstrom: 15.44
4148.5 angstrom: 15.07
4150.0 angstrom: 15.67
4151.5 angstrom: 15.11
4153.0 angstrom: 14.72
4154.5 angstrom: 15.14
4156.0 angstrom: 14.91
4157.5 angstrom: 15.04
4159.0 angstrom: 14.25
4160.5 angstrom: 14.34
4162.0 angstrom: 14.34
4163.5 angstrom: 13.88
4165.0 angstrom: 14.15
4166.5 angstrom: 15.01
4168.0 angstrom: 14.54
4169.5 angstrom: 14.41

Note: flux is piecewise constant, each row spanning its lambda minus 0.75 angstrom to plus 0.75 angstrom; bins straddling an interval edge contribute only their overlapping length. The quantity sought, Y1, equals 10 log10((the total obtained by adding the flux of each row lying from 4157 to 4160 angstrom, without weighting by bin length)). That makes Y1 14.7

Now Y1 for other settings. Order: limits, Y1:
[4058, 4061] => 15.1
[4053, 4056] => 15.1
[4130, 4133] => 14.8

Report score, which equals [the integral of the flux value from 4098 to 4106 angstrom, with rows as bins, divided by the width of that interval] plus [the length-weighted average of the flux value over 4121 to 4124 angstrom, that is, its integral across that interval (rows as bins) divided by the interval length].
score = 43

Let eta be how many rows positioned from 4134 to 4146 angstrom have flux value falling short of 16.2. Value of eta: 6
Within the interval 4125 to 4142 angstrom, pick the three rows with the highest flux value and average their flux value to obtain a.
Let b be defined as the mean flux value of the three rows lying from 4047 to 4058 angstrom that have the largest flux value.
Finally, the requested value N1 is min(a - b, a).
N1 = -1.1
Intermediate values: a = 16.6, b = 17.7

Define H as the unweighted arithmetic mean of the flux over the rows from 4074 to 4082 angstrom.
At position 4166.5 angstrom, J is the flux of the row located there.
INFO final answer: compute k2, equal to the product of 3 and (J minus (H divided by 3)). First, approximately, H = 16.0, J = 15.01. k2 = 29.0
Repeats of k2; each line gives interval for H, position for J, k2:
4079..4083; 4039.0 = 30.1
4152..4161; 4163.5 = 26.9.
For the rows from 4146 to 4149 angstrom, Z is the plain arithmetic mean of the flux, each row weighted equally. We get 15.3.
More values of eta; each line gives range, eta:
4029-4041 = 6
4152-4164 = 8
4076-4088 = 5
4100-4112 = 5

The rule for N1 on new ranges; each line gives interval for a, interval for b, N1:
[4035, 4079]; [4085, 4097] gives 2.5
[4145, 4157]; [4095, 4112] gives -20.8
